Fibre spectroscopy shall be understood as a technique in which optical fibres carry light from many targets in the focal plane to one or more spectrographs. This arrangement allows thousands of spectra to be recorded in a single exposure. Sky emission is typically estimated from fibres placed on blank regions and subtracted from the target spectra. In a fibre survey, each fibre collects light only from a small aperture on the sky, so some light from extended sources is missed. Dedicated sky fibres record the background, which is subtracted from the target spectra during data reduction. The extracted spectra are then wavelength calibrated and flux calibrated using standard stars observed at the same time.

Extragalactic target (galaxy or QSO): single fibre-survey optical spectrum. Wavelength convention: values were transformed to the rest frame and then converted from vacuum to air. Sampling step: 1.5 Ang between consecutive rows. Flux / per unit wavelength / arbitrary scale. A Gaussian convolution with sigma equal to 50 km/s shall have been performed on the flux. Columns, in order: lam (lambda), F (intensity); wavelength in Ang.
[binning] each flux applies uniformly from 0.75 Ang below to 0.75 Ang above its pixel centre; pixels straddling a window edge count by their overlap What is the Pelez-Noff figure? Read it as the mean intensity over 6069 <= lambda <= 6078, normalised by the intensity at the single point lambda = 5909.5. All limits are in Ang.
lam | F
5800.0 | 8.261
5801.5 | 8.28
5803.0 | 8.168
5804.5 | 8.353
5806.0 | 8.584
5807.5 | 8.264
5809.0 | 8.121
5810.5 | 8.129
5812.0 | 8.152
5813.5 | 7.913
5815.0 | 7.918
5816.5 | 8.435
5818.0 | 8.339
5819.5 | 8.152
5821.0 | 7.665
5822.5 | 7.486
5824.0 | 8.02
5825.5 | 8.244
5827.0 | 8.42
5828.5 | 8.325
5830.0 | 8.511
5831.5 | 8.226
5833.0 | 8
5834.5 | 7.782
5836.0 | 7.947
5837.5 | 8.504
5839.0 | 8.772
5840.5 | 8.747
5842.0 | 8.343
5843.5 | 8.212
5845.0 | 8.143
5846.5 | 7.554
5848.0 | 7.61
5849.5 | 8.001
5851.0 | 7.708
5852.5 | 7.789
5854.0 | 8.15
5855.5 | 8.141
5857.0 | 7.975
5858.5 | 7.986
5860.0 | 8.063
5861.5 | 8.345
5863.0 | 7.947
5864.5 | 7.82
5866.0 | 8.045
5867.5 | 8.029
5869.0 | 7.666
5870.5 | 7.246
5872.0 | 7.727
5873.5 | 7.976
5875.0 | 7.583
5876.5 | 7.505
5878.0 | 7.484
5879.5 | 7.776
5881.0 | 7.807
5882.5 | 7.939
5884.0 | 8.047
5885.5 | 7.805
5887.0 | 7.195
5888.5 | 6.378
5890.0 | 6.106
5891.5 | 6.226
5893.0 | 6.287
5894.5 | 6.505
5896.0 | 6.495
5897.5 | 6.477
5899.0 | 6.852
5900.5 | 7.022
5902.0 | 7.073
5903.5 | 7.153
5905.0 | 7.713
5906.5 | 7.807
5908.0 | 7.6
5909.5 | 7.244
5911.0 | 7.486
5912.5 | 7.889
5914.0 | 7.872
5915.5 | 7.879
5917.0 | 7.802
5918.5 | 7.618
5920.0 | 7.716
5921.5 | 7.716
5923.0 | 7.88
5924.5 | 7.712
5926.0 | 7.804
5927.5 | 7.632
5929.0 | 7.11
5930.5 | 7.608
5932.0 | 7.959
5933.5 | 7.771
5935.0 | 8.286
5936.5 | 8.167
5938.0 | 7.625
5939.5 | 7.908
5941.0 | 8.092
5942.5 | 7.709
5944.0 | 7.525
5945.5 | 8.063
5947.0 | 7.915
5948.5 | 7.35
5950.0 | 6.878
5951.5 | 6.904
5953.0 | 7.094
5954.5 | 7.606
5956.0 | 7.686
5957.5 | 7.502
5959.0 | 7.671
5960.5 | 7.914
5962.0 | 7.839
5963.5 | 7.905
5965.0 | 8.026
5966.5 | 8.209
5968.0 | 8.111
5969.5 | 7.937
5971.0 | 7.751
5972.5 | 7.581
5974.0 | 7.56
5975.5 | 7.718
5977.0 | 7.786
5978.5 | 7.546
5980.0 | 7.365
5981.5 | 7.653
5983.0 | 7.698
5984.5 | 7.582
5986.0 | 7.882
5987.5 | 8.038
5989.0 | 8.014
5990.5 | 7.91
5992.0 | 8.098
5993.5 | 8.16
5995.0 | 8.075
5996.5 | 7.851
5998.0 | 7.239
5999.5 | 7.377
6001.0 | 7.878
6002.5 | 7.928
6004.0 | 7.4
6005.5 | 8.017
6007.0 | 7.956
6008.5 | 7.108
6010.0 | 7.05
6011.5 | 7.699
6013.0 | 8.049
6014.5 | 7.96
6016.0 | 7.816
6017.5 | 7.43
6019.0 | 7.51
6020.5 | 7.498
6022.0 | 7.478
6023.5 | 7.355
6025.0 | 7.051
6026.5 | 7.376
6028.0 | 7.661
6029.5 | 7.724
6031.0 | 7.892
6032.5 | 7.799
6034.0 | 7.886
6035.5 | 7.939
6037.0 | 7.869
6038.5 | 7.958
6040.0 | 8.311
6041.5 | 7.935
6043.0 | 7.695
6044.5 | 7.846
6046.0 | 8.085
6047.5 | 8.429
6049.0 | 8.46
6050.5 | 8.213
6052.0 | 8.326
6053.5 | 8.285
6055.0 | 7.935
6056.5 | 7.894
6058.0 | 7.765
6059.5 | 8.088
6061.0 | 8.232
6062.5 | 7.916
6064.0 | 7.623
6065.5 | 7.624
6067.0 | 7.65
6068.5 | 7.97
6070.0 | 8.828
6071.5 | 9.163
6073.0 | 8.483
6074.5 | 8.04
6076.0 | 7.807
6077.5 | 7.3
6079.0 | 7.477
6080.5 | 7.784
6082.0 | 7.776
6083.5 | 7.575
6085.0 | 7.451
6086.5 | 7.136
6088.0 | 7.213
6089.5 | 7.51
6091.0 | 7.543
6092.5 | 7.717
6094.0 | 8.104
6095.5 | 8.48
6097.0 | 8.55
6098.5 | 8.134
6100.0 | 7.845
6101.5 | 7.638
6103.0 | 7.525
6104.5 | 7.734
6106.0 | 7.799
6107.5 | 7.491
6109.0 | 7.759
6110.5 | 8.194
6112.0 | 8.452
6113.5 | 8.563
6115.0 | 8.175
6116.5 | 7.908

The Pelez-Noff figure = 1.14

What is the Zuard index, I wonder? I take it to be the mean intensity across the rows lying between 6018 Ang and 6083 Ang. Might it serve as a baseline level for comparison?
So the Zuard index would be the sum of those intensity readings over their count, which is 7.9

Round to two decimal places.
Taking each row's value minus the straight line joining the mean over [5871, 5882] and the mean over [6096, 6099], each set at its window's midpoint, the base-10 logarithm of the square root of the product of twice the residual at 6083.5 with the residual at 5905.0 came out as -0.51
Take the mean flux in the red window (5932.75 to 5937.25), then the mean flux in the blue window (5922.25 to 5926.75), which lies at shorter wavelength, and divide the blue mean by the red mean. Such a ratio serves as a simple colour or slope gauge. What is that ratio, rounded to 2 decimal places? 0.97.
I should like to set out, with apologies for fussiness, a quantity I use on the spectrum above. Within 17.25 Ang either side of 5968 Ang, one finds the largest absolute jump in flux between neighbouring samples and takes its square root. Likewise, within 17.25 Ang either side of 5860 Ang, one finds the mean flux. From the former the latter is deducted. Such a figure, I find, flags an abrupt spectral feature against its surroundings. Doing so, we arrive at -7.16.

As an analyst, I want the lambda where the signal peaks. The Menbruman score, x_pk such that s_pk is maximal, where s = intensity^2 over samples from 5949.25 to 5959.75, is 5956.0 Ang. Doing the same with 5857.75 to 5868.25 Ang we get 5861.5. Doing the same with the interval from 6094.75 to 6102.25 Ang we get 6097.0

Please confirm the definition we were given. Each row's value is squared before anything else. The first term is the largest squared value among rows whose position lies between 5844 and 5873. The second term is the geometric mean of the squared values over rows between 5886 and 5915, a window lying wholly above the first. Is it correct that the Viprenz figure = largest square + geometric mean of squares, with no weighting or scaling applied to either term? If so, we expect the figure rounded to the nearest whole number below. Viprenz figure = 119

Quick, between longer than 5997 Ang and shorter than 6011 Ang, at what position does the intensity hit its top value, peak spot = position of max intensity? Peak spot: 6005.5 Ang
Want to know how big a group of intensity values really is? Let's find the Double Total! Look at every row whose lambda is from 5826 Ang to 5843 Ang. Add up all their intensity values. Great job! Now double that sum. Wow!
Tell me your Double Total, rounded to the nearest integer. 183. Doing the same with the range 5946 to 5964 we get 181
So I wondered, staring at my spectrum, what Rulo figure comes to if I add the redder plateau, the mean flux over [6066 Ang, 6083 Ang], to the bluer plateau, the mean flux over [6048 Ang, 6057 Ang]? 16.21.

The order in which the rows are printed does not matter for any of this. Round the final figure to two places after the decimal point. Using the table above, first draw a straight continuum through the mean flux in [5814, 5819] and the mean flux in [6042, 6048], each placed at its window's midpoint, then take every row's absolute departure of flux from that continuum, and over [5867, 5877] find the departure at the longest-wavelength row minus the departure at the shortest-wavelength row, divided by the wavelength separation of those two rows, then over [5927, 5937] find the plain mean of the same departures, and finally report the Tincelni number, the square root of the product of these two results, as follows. 0.15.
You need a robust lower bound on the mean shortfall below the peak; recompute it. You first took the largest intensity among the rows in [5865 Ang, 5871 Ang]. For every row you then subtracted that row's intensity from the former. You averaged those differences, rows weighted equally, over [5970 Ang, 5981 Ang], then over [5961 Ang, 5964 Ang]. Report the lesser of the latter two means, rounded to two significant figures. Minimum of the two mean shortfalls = 0.17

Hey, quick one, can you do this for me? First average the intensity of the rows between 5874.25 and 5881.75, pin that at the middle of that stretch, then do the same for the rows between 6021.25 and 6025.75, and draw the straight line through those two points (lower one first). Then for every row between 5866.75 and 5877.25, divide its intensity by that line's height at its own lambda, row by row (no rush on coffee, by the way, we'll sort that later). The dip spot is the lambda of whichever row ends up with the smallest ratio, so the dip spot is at 5870.5 Ang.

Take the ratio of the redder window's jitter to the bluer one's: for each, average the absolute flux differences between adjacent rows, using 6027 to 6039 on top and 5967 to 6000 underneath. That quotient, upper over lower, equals 0.5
